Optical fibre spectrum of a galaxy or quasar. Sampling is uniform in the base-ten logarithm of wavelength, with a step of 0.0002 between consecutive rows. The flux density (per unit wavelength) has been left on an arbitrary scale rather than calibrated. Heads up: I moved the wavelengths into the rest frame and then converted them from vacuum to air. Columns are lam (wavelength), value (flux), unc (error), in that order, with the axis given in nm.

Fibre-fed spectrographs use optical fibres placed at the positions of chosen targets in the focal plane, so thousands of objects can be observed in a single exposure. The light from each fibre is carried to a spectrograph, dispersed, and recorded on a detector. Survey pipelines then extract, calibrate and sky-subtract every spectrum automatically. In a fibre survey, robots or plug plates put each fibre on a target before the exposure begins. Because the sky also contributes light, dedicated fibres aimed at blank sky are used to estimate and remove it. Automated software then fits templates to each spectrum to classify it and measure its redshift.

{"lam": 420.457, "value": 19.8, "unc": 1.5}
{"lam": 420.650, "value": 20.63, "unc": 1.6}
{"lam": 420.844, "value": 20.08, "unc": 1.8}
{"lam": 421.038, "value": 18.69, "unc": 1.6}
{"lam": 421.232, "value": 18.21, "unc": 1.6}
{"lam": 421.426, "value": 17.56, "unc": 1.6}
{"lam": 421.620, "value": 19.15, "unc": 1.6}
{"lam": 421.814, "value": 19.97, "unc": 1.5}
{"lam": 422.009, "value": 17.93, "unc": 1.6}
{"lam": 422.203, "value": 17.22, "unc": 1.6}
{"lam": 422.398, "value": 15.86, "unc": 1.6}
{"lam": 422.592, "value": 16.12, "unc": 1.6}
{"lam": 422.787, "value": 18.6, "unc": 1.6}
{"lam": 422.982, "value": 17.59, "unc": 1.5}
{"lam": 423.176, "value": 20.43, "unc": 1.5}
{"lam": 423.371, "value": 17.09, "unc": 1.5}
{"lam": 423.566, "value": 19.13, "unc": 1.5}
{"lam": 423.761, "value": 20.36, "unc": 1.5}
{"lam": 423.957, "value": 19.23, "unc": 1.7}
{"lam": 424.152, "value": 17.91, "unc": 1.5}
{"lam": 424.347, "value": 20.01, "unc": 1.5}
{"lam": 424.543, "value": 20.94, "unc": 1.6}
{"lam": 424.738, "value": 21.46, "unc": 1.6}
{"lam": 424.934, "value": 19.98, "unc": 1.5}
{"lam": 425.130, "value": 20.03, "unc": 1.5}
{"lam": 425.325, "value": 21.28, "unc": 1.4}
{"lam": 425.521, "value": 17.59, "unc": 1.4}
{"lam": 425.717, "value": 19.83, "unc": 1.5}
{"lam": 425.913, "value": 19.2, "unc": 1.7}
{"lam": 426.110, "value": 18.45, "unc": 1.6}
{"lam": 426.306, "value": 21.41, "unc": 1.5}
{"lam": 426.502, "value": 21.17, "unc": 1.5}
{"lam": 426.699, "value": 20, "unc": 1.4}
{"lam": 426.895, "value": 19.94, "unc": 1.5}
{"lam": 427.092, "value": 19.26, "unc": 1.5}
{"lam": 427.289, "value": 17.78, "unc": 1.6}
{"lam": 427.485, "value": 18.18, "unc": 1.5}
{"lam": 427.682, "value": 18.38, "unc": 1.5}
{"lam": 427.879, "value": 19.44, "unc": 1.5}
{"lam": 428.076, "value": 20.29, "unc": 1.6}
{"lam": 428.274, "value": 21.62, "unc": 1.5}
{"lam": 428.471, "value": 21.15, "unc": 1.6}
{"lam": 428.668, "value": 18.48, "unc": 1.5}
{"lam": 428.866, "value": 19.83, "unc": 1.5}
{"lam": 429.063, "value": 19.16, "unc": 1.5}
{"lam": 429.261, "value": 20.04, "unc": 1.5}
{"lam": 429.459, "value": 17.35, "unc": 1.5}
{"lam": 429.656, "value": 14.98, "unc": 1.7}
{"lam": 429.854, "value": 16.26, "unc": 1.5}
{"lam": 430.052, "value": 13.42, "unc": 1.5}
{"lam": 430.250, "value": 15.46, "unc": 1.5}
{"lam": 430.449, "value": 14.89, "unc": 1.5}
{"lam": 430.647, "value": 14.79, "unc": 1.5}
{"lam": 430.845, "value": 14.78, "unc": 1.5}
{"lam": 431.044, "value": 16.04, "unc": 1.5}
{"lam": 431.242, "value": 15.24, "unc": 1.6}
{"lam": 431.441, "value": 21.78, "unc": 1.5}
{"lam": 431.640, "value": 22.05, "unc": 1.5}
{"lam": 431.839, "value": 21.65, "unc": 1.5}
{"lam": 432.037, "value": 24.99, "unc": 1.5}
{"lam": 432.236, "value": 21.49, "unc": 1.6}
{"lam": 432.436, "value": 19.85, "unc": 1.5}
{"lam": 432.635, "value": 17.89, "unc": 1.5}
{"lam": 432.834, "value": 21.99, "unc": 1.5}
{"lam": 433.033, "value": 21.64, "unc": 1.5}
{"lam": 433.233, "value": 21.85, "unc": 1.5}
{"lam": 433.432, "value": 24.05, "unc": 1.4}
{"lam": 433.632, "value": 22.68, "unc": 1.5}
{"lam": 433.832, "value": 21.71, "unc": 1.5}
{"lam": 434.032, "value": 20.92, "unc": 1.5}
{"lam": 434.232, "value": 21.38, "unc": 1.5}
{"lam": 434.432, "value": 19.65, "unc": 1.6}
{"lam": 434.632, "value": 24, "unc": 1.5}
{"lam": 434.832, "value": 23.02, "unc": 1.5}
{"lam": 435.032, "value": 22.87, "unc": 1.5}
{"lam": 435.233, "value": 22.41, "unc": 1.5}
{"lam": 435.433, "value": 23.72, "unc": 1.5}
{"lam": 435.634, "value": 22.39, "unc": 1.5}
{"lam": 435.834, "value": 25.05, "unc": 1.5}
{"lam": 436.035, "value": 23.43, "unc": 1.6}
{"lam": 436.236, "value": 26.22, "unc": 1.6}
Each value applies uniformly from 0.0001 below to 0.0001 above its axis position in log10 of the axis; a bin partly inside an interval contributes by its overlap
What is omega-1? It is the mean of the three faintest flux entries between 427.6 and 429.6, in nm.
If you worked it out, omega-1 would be 18.1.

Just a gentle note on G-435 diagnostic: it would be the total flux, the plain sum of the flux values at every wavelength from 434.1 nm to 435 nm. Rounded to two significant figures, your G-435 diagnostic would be 88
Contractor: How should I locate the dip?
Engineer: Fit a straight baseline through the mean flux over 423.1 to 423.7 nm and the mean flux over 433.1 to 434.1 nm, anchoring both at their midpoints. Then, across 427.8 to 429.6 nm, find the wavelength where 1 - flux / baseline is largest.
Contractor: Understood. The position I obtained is 429.459 nm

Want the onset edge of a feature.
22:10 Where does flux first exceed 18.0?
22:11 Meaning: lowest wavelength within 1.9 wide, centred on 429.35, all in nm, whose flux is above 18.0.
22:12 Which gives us 428.471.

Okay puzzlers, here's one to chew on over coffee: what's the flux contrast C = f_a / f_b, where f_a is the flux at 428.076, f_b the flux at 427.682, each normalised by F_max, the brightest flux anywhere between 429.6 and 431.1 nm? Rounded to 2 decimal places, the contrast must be 1.10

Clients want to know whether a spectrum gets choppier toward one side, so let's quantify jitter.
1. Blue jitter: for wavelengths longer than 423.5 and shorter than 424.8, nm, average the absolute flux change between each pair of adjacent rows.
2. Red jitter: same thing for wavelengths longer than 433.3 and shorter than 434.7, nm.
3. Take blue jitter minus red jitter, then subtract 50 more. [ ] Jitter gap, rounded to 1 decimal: -50.4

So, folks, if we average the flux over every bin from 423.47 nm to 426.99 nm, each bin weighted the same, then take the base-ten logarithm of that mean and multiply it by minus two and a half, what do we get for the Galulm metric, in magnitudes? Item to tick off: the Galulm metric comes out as -3.25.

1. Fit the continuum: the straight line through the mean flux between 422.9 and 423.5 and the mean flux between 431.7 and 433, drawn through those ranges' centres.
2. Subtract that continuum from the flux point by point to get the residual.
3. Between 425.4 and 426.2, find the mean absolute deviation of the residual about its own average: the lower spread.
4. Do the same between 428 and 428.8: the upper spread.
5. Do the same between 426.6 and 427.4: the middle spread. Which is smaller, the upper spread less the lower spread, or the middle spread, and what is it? 0.3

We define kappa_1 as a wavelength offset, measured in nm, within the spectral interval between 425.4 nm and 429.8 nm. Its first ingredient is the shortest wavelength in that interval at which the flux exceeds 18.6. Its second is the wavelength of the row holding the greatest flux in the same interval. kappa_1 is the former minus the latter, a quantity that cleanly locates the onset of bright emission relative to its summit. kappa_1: -2.56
